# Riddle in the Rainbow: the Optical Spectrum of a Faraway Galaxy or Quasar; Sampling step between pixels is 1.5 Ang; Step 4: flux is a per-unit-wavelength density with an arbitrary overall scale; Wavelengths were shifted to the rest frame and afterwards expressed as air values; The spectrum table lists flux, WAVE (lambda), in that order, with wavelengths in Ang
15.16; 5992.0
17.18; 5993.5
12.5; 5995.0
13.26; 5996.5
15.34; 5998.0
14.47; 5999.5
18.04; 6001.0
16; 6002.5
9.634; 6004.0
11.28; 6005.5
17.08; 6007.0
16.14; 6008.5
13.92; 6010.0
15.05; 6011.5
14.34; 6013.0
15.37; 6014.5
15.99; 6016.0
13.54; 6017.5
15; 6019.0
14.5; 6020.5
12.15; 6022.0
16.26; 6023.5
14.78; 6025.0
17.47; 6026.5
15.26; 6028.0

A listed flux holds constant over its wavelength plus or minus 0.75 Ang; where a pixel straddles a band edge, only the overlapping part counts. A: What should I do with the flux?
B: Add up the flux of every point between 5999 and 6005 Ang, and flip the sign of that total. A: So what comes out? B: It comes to -58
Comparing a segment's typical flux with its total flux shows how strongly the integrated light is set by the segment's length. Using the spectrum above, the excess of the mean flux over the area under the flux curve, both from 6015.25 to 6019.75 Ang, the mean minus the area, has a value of -52.0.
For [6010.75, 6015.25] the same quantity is -52.2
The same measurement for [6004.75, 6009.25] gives -51.9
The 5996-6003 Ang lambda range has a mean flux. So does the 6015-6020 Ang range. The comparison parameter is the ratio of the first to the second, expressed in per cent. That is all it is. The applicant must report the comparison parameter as 104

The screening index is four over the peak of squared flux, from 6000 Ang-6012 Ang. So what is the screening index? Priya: 0.0123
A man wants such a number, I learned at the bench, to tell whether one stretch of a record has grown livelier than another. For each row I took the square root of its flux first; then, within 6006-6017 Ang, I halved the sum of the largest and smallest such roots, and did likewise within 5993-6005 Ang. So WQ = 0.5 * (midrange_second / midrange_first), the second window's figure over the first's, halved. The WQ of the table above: 0.467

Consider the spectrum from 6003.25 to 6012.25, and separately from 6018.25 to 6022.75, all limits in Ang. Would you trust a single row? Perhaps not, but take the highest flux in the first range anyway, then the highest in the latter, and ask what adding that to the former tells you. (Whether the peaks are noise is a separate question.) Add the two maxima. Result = 32.1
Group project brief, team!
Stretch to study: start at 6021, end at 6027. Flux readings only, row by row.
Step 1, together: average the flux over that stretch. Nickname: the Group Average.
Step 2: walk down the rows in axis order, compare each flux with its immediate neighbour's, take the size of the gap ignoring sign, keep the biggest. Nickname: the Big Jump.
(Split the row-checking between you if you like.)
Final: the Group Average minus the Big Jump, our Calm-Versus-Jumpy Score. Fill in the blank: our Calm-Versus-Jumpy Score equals 11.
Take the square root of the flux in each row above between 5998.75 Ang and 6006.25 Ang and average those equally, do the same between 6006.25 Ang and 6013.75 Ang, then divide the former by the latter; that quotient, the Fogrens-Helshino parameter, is 0.95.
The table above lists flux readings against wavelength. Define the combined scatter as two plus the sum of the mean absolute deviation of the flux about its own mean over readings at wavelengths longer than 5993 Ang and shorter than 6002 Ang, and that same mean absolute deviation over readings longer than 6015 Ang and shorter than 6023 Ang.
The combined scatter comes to 4.8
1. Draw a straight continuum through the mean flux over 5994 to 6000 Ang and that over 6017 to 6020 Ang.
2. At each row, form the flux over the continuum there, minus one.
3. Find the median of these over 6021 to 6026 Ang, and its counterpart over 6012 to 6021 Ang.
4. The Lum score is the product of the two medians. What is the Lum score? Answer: 0.001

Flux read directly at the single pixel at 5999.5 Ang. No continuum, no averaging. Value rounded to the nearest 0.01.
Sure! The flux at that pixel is 14.47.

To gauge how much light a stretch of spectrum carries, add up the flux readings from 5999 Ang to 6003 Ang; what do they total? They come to 48.5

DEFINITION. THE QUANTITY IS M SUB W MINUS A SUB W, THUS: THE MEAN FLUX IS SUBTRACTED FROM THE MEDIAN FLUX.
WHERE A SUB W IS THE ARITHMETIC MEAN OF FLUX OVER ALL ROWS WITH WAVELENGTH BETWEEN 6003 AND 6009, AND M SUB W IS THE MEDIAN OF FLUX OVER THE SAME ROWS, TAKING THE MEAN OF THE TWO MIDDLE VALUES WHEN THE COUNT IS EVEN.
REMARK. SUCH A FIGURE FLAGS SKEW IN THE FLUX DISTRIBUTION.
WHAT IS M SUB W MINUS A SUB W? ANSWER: 0.18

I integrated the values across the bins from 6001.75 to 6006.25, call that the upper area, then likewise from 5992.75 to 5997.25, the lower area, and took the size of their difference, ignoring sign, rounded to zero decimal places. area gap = 9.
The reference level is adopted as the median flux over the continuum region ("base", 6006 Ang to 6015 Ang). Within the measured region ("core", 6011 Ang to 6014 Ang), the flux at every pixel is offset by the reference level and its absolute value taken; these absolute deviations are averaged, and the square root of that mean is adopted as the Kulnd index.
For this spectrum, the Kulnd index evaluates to 0.72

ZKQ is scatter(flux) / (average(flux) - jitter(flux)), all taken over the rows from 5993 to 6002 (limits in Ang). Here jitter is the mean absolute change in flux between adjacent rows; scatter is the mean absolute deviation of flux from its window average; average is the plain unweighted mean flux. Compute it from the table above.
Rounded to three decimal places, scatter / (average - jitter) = 0.135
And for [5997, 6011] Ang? 0.177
